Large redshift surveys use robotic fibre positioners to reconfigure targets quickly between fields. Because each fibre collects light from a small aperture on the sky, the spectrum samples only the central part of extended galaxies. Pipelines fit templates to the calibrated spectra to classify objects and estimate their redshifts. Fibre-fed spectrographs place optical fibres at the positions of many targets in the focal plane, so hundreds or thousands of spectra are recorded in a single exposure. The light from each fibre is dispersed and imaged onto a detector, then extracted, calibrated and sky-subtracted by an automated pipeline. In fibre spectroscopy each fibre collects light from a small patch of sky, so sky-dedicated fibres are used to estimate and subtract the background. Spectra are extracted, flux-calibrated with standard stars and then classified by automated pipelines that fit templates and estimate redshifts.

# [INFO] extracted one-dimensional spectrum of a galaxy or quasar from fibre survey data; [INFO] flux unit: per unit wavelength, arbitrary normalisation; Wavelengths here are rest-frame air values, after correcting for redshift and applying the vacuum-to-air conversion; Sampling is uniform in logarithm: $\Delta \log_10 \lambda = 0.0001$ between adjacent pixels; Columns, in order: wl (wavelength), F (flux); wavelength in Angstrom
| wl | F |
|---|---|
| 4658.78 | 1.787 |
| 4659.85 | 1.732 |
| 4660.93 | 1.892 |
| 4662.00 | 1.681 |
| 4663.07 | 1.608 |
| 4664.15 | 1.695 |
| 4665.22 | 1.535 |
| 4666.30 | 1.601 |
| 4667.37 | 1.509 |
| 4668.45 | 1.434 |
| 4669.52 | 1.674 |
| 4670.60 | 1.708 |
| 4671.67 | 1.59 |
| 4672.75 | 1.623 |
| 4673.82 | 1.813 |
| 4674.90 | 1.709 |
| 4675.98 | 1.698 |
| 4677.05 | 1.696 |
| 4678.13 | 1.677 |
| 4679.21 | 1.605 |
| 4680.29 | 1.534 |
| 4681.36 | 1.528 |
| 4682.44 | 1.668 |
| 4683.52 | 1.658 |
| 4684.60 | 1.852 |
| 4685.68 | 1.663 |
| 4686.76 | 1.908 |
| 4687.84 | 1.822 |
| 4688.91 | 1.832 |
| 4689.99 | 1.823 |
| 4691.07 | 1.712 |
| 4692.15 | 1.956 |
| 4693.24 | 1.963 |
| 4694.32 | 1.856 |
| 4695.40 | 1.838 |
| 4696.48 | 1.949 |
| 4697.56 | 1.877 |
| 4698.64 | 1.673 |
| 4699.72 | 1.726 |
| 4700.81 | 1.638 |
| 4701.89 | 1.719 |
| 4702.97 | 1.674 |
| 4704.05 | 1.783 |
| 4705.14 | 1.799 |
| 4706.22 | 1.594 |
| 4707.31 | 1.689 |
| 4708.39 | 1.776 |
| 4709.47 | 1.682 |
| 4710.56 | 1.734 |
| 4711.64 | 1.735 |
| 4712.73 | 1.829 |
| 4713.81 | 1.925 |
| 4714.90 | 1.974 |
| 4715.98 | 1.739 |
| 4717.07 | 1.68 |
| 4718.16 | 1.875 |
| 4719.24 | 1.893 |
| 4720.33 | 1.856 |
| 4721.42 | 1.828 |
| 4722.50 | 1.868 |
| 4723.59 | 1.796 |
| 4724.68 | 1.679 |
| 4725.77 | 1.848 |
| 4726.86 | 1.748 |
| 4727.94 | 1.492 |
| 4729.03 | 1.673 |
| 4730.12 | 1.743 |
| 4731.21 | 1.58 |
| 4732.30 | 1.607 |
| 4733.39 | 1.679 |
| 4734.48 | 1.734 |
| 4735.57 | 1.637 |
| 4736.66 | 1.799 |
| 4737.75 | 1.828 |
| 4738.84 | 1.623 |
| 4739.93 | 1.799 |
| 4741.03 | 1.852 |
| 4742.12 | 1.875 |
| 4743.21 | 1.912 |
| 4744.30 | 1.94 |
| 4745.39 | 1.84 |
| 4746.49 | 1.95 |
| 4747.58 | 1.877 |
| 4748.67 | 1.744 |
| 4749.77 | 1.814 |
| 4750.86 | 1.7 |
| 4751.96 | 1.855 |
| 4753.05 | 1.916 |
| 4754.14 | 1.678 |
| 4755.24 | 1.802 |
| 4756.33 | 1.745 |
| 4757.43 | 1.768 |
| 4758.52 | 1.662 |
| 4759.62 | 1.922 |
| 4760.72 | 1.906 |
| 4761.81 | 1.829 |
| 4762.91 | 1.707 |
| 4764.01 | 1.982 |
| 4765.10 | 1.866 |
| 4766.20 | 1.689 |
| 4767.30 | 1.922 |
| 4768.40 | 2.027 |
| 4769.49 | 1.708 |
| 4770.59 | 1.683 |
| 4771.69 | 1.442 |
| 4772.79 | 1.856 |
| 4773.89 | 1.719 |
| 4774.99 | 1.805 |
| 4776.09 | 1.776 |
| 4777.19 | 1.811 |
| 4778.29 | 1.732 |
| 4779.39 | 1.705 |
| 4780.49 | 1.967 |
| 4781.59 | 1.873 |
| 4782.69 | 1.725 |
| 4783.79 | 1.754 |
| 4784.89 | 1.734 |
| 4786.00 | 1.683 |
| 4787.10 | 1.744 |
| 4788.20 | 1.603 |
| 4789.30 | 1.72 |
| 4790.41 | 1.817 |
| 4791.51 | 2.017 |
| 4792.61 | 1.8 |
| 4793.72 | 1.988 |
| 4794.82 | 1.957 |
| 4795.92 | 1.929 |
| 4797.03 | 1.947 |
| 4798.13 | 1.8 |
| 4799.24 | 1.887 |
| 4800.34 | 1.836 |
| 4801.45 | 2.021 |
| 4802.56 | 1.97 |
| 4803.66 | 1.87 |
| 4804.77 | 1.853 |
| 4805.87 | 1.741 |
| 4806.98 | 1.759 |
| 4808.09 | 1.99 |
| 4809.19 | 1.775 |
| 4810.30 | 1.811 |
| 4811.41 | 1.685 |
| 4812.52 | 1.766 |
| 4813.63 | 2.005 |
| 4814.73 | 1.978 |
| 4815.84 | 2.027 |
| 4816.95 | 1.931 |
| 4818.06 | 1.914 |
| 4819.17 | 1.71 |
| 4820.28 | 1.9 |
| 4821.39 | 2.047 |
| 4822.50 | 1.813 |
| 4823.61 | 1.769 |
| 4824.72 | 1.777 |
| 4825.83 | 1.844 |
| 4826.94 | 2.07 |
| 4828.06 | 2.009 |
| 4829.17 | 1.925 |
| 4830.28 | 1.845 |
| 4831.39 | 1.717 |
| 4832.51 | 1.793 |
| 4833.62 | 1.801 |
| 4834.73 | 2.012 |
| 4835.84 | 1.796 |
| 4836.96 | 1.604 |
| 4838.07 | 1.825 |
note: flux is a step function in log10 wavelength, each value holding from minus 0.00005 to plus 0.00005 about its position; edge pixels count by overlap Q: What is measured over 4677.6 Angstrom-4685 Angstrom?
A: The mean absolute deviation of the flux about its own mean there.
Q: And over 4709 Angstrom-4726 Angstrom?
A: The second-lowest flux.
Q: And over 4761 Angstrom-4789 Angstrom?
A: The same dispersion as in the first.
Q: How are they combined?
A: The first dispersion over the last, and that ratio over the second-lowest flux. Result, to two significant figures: 0.48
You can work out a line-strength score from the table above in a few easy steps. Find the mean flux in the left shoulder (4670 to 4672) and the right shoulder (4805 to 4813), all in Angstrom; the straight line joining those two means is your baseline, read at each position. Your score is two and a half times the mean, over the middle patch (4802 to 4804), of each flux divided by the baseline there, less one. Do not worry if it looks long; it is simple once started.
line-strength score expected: 0.19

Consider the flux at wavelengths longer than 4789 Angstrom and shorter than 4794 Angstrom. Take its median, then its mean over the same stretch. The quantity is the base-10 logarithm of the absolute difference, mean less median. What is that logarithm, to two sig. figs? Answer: -1.3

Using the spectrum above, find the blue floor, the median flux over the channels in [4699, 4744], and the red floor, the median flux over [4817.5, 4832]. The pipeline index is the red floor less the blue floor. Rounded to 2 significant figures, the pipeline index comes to 0.10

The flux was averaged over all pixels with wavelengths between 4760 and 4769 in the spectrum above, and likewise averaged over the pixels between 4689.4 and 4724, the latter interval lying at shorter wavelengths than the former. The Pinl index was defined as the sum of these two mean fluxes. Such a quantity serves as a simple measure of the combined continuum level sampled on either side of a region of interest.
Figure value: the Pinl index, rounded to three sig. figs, 3.66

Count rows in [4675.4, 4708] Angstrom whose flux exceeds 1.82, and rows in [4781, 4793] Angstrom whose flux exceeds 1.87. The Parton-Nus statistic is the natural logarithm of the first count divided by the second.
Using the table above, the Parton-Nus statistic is 1.7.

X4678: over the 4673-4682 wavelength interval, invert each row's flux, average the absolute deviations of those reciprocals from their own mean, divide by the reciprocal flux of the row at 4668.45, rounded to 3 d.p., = 0.041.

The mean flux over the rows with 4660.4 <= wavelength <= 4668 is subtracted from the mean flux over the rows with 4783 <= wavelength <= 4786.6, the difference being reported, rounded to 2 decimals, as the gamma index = 0.08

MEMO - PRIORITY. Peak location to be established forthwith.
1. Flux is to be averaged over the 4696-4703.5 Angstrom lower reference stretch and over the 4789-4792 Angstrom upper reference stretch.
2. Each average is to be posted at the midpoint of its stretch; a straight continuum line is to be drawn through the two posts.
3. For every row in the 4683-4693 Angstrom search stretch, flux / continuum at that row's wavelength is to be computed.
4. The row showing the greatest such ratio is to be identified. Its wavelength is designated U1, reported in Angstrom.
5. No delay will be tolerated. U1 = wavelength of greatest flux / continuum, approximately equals 4692.15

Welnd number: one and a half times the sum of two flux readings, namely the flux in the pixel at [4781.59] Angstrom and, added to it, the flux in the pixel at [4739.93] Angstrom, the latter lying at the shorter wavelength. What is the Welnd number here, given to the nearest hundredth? 5.51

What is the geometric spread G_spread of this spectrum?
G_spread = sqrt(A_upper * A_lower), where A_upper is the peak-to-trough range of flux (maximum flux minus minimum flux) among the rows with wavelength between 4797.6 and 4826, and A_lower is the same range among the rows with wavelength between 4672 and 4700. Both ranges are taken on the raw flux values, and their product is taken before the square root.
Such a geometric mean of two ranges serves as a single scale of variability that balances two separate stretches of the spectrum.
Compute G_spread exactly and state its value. 0.40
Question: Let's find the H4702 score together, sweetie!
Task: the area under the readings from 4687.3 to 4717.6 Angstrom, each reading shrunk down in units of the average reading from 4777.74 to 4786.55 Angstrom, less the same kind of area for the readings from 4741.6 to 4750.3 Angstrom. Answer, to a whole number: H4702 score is 21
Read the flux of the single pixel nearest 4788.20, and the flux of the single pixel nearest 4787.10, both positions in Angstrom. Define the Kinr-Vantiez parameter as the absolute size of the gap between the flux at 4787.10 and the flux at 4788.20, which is 0.14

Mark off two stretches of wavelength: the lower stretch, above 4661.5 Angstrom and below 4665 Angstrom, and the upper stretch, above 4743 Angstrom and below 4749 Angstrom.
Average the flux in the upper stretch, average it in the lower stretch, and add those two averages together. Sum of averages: 3.5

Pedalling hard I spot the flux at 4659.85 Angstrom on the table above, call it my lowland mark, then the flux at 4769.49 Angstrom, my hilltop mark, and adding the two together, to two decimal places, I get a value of 3.44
